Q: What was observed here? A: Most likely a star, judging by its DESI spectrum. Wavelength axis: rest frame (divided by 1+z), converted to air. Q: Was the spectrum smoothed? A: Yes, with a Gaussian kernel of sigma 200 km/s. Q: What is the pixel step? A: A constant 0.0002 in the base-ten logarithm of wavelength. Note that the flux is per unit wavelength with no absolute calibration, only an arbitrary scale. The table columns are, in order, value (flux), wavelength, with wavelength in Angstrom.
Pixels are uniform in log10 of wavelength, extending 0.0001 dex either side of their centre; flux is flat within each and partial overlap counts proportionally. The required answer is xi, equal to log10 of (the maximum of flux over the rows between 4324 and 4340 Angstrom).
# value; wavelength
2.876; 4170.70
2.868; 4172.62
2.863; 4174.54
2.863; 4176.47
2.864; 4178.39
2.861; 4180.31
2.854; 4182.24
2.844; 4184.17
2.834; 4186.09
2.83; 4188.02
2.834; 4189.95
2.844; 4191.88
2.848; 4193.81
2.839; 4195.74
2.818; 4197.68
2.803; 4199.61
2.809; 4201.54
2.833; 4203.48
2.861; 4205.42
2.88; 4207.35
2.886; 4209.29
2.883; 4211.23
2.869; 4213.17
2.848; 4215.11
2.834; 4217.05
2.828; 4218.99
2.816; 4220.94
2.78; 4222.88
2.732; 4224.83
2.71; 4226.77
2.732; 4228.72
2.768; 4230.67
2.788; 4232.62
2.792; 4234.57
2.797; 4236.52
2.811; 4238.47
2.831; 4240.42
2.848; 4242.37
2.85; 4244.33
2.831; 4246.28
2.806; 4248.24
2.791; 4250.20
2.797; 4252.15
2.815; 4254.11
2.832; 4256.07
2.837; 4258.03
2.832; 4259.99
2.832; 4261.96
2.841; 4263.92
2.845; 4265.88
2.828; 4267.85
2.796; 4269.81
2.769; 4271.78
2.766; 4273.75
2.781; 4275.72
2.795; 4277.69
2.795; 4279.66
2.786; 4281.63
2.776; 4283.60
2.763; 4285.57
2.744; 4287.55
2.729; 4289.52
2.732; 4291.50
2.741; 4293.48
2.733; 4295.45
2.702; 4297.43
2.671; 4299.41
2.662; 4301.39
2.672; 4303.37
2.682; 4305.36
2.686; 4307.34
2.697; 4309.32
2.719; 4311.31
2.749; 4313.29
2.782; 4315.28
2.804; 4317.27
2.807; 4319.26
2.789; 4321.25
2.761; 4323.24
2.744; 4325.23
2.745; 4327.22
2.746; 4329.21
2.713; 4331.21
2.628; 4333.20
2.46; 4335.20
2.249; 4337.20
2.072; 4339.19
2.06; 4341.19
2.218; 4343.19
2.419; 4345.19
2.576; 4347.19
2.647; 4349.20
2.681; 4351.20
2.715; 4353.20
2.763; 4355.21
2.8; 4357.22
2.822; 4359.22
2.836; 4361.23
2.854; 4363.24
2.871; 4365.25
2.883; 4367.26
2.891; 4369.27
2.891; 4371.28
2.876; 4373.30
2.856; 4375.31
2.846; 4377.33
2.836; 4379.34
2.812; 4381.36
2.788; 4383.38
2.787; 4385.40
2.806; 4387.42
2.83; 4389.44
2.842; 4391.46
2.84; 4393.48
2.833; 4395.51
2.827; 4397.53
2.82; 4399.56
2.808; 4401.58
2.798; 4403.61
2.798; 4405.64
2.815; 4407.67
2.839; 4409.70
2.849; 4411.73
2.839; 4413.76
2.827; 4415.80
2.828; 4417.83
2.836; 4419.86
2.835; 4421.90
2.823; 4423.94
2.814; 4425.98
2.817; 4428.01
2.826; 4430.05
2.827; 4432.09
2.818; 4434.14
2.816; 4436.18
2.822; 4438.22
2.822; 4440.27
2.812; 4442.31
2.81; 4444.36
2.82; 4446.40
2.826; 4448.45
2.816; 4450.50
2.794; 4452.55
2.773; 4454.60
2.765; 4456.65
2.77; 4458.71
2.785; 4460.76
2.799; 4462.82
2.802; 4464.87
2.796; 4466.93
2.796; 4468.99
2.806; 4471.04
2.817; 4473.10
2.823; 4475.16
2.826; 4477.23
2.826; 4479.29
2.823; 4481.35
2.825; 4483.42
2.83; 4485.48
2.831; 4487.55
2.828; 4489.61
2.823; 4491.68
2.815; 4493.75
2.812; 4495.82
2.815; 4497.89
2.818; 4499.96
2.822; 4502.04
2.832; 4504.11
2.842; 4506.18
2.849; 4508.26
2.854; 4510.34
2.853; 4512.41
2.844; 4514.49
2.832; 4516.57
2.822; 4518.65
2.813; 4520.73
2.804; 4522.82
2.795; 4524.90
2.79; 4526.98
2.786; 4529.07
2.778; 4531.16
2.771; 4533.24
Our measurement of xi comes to 0.439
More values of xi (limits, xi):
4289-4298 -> 0.438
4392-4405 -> 0.453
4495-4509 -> 0.455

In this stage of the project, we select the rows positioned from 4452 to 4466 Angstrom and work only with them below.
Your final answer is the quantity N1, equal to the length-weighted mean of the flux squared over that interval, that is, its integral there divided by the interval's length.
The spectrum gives 7.75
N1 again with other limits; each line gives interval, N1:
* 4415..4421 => 8.02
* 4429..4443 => 7.95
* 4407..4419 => 8.03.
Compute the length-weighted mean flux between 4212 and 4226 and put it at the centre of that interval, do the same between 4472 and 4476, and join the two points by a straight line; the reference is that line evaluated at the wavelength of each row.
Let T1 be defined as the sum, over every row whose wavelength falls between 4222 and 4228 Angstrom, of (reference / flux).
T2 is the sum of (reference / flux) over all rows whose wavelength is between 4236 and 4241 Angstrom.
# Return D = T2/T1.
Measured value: 0.97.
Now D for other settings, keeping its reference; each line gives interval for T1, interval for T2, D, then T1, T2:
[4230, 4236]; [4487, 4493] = 0.99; 3.04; 2.99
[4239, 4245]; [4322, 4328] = 1.03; 2.97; 3.07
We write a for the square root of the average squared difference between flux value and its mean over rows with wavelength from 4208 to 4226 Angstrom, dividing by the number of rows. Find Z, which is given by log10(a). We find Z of -1.3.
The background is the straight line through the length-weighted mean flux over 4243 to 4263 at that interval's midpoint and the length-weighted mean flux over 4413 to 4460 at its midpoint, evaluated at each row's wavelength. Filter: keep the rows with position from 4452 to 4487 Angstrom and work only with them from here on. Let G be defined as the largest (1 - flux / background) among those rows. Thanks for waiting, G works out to 0.017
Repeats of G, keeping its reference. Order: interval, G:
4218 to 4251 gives 0.040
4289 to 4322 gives 0.056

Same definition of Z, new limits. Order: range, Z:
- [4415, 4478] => -1.7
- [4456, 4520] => -1.7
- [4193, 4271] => -1.4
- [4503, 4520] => -2.0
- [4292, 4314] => -1.5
